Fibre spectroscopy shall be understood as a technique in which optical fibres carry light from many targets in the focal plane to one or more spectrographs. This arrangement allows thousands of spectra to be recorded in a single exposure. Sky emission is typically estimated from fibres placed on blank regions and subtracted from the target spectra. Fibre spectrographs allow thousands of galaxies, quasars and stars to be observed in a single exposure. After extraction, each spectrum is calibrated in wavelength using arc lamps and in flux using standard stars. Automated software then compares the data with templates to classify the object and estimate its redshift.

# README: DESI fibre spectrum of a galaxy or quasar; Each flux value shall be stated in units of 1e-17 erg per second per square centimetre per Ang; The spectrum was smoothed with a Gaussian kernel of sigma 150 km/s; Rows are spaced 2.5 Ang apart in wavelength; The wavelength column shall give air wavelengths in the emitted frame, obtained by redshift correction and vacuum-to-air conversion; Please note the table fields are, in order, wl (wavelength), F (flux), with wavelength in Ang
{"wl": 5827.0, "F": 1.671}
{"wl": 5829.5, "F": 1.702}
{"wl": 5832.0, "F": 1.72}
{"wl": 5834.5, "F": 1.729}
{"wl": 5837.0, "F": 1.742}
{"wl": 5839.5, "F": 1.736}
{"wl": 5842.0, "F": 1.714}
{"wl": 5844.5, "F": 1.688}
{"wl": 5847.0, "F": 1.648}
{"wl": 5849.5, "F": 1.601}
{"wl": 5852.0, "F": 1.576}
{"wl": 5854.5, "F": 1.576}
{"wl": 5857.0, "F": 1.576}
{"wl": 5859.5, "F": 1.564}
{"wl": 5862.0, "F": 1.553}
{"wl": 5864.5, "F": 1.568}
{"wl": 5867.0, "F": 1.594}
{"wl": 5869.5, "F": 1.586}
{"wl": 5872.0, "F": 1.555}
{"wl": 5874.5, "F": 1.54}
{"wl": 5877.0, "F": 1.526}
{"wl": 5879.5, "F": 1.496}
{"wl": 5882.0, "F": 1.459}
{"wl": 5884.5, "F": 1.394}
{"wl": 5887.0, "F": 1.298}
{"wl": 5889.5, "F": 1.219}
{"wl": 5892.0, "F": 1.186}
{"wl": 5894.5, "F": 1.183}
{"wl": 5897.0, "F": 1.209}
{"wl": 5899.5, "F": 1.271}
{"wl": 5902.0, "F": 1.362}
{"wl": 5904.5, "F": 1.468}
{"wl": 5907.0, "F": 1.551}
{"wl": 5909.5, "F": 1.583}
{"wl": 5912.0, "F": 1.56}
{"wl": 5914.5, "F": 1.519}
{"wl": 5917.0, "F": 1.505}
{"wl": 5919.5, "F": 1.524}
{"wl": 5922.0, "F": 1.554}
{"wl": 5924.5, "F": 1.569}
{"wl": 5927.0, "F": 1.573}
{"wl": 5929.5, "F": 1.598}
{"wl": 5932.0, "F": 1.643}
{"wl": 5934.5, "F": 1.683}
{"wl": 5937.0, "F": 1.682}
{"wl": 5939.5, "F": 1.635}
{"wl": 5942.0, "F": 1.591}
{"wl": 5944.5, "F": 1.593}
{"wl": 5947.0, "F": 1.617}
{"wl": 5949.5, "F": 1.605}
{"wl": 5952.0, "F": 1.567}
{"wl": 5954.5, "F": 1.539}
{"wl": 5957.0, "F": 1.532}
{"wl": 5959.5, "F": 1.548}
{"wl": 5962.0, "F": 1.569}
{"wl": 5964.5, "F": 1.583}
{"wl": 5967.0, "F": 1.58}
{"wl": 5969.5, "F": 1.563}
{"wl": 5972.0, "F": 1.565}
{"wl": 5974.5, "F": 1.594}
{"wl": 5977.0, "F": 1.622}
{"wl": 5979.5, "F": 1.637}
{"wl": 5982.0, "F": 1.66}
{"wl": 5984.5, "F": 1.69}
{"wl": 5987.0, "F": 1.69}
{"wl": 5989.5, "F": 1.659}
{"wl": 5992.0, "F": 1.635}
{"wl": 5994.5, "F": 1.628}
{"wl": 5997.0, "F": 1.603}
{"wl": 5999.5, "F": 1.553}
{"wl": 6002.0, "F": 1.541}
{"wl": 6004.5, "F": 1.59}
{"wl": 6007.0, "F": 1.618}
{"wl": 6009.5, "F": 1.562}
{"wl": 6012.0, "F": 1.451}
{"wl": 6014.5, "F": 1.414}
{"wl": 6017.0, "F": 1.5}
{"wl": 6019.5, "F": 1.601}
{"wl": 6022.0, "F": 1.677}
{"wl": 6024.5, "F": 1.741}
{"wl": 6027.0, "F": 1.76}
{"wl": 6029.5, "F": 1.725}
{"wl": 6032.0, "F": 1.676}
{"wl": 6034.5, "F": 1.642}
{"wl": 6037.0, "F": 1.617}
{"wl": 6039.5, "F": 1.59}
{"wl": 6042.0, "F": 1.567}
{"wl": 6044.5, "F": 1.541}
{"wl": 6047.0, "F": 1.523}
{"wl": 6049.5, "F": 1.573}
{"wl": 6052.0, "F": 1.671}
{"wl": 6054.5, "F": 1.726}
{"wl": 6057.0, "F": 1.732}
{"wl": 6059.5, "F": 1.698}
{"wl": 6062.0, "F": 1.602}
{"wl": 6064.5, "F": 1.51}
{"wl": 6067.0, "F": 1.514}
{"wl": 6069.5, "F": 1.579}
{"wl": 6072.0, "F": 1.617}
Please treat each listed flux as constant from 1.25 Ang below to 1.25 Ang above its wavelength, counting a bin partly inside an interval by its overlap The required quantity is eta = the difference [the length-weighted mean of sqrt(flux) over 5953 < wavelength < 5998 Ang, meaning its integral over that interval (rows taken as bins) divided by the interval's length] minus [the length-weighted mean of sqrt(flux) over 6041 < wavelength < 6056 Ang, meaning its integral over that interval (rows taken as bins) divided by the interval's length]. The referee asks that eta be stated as 0.001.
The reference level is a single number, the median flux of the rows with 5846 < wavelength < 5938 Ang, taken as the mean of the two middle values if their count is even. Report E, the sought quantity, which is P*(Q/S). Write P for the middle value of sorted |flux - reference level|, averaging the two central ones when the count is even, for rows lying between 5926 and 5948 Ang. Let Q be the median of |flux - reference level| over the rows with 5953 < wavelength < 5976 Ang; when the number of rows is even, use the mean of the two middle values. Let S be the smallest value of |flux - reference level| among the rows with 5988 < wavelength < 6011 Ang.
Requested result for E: 1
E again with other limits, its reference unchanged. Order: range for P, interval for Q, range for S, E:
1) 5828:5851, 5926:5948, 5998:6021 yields 10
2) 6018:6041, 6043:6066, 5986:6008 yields 6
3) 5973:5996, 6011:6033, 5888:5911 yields 3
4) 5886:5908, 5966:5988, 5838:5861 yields 2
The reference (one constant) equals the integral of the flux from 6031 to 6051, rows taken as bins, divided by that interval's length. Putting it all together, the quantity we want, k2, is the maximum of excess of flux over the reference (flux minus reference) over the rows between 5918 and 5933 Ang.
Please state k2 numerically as 0.05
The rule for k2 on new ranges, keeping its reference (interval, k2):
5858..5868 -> 0.00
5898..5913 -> -0.01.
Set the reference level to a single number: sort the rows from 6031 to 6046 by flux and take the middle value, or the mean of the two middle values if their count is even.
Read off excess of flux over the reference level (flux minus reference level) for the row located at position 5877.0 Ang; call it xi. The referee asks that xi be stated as -0.08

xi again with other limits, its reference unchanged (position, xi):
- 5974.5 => -0.01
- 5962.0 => -0.03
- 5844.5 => 0.08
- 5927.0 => -0.03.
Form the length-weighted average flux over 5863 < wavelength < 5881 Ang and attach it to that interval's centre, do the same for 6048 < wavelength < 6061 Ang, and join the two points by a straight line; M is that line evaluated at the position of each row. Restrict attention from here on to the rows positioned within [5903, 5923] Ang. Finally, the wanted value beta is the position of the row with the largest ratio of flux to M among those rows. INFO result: 5909.5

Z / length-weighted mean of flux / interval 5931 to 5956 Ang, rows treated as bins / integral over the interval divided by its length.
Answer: 1.614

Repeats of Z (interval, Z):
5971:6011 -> 1.615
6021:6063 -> 1.651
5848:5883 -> 1.556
